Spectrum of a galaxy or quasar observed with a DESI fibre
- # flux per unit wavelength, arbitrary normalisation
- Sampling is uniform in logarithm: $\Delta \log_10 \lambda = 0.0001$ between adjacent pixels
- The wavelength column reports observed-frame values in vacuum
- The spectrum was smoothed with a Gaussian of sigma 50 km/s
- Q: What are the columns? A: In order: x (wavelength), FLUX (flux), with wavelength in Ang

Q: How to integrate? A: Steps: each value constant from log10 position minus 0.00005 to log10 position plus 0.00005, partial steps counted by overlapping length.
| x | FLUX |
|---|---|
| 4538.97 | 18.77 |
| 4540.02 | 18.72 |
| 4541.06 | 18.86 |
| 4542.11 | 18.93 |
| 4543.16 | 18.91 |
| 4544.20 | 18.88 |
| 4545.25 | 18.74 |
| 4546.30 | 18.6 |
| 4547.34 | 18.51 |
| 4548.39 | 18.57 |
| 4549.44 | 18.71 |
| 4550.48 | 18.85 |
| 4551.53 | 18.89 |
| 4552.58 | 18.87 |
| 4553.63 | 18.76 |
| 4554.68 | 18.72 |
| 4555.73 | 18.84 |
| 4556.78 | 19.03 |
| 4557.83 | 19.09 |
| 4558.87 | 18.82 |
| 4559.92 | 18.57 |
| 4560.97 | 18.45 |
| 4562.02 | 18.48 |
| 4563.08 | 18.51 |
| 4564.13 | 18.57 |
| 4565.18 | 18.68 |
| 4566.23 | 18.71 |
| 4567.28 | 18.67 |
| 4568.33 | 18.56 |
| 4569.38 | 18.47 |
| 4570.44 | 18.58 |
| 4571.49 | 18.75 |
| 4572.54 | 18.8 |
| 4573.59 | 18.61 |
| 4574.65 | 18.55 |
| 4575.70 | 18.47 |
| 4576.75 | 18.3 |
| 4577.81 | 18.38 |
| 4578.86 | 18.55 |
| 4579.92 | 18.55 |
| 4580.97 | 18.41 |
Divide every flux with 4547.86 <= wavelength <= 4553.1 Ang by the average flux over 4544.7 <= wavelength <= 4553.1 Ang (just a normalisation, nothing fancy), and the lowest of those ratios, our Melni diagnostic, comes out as 0.99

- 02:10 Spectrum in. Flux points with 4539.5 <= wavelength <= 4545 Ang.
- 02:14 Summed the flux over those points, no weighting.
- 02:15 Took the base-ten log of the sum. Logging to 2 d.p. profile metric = 1.97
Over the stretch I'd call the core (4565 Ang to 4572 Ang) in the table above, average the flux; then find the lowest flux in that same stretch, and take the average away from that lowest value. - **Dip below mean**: -0.16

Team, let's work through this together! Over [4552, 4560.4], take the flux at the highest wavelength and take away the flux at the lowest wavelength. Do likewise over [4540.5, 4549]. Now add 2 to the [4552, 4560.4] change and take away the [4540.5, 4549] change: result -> 1.99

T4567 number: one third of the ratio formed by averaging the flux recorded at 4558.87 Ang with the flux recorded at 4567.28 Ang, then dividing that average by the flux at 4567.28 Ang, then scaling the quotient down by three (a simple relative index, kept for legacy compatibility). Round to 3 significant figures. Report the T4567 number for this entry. 0.335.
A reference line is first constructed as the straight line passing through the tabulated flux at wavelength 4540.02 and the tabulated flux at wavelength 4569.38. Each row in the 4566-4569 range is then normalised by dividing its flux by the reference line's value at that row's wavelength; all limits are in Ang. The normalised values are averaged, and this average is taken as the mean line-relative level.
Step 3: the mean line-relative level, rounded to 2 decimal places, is 1.01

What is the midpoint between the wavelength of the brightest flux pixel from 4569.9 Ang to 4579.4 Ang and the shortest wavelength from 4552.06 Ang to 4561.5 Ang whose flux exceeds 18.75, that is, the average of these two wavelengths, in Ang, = 4562.6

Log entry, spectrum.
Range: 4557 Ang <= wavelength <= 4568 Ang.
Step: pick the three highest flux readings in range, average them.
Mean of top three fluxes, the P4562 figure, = 18.9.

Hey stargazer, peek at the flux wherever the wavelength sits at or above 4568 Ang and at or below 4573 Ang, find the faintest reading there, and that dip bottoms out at 18.47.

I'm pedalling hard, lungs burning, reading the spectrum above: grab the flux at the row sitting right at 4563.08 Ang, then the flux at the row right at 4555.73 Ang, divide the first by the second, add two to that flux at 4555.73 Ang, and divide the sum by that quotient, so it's 21.2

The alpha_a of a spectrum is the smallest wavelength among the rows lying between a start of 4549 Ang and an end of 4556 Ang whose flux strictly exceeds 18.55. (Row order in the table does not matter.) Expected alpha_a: 4549.44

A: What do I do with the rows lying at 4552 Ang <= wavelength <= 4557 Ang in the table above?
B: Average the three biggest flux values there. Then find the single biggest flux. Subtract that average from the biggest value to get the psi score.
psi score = 0.12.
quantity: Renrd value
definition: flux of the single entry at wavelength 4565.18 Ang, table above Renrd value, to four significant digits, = 18.68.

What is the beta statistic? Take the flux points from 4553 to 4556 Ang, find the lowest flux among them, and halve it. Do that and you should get 9.36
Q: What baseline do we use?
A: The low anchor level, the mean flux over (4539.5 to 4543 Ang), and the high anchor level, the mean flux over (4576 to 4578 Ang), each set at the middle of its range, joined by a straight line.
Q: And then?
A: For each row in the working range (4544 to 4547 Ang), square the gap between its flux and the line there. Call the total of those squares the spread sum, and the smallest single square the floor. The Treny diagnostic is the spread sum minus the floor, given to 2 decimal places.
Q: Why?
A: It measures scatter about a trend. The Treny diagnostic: 0.03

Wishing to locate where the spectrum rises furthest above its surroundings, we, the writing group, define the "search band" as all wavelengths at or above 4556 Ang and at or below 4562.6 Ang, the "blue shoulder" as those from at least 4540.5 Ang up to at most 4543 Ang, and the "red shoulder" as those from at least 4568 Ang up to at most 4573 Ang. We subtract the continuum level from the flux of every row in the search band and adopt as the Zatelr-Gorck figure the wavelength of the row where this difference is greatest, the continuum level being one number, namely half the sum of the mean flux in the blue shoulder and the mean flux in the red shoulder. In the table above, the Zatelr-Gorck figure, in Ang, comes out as 4557.83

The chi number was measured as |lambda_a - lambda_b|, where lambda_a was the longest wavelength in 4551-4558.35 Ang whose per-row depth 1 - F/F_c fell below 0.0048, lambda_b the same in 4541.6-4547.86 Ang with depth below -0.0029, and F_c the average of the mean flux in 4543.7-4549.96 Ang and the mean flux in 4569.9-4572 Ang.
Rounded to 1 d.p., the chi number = 12.6 Ang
